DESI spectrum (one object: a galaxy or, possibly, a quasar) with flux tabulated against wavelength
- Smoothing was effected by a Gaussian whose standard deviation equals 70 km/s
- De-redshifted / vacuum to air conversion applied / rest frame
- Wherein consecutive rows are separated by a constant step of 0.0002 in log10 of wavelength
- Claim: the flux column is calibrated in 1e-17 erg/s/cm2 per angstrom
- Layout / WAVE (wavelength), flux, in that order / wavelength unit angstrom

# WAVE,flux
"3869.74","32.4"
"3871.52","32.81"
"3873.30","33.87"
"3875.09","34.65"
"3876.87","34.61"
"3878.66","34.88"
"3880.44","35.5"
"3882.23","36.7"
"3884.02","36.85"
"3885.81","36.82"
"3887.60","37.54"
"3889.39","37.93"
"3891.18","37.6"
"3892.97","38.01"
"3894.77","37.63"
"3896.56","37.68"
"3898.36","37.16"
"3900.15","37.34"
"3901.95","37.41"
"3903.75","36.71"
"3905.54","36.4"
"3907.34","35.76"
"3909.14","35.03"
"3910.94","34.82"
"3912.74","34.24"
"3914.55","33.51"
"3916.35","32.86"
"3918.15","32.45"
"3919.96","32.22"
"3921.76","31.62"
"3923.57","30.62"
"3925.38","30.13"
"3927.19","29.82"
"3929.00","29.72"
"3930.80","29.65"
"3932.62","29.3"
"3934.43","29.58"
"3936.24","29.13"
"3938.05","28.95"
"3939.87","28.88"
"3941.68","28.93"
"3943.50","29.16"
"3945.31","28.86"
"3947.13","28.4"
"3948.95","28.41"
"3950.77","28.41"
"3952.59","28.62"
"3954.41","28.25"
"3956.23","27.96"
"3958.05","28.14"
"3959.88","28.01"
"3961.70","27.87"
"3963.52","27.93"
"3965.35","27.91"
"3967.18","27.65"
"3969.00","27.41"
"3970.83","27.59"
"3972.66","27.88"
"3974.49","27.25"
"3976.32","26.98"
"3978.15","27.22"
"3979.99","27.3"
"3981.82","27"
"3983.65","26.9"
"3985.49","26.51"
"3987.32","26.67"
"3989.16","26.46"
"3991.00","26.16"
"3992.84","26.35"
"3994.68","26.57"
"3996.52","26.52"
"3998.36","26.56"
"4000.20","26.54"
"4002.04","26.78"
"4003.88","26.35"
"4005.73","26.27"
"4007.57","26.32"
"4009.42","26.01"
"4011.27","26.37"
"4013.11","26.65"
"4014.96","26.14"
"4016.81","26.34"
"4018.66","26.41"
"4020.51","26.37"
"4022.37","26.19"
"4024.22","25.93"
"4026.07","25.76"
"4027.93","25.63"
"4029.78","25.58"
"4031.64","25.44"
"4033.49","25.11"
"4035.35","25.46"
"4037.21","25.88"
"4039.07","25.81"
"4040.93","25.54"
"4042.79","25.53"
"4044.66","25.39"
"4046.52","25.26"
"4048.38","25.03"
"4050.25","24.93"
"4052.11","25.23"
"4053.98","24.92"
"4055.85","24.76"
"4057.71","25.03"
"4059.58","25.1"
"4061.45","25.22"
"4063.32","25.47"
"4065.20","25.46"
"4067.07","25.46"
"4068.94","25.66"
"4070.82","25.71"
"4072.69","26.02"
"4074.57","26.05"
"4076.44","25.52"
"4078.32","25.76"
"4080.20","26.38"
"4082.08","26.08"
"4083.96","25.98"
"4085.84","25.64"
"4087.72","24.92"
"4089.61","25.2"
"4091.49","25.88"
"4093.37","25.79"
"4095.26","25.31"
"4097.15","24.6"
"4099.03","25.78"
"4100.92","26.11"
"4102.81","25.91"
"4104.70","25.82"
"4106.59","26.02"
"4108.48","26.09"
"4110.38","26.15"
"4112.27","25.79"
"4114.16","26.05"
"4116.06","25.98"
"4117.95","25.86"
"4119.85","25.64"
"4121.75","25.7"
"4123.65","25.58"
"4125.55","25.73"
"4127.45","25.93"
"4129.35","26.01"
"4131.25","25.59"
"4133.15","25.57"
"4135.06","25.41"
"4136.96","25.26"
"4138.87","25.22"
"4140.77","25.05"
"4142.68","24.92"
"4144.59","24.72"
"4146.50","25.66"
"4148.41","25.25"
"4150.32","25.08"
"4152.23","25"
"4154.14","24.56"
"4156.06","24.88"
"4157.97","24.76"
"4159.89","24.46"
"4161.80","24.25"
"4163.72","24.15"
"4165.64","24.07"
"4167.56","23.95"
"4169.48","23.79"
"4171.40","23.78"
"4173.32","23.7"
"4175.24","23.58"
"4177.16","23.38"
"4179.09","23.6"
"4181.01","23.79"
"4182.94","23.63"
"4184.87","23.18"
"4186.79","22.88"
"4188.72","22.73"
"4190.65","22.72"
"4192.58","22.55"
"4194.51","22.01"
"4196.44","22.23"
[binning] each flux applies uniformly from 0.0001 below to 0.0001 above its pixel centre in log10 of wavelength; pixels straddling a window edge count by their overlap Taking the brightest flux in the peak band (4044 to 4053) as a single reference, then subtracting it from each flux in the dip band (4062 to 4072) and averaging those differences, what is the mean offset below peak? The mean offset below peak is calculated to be 0.2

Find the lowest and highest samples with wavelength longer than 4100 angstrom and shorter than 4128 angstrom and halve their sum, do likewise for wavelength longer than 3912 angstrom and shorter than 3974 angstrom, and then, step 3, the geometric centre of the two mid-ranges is 28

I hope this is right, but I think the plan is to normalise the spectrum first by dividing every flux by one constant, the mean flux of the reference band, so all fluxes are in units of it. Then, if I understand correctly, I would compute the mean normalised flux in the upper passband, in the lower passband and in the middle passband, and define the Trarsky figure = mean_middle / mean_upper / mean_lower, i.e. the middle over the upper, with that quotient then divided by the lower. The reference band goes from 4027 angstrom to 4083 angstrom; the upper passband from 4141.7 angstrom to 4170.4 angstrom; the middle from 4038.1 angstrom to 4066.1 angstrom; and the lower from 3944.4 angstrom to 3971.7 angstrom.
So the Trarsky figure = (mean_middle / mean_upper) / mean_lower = 0.93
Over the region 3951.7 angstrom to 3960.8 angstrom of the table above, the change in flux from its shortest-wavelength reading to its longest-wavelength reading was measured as -0.6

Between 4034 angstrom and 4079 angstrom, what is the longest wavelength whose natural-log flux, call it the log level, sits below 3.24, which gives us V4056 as 4076.44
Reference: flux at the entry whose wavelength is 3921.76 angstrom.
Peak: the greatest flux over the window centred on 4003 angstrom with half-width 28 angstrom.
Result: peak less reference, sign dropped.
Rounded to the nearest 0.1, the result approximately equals 4.3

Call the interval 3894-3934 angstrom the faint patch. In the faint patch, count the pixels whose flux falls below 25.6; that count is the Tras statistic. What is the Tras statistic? 0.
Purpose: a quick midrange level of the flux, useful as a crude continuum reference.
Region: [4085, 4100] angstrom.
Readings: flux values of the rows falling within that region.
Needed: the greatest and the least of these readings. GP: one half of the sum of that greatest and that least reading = 25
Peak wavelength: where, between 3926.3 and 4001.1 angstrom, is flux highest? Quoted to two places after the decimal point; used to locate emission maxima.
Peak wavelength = 3927.19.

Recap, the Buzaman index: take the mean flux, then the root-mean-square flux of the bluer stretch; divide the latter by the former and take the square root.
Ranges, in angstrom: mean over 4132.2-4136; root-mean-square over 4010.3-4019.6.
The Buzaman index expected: 1.02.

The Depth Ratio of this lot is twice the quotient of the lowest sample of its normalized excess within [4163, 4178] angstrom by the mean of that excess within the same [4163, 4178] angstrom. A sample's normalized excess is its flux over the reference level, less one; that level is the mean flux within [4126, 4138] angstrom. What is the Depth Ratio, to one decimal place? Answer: 2.5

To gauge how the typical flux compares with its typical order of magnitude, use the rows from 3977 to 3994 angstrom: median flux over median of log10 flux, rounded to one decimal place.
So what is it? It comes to 18.7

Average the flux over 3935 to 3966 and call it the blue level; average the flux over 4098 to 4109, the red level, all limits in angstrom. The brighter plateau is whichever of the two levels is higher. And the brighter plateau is 28.5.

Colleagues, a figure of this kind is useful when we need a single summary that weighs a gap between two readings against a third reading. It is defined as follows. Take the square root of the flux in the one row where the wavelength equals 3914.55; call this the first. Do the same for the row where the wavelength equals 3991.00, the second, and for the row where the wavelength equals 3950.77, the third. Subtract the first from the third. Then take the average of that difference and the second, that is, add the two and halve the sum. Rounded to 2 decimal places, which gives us 2.33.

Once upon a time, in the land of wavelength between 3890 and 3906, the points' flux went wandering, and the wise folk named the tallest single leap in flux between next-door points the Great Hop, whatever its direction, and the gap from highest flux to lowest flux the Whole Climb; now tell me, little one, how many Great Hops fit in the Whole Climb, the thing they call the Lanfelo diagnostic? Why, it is 2.30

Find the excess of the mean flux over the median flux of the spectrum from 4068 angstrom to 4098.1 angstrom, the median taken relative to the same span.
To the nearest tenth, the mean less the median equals -0.1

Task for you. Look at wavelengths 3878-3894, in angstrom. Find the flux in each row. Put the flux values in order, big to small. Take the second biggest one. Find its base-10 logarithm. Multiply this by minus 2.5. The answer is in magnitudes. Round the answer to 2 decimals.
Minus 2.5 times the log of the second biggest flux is -3.95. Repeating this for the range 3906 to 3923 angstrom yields -3.86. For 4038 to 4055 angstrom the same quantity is -3.52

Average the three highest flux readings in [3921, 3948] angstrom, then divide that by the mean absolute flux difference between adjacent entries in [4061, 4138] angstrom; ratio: 118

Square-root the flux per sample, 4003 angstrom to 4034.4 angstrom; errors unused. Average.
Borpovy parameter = 5.10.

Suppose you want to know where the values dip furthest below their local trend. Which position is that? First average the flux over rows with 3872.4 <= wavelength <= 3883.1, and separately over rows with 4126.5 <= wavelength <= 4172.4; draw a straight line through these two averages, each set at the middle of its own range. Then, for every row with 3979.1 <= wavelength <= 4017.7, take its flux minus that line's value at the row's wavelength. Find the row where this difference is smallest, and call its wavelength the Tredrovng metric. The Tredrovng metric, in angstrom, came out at 3991.00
